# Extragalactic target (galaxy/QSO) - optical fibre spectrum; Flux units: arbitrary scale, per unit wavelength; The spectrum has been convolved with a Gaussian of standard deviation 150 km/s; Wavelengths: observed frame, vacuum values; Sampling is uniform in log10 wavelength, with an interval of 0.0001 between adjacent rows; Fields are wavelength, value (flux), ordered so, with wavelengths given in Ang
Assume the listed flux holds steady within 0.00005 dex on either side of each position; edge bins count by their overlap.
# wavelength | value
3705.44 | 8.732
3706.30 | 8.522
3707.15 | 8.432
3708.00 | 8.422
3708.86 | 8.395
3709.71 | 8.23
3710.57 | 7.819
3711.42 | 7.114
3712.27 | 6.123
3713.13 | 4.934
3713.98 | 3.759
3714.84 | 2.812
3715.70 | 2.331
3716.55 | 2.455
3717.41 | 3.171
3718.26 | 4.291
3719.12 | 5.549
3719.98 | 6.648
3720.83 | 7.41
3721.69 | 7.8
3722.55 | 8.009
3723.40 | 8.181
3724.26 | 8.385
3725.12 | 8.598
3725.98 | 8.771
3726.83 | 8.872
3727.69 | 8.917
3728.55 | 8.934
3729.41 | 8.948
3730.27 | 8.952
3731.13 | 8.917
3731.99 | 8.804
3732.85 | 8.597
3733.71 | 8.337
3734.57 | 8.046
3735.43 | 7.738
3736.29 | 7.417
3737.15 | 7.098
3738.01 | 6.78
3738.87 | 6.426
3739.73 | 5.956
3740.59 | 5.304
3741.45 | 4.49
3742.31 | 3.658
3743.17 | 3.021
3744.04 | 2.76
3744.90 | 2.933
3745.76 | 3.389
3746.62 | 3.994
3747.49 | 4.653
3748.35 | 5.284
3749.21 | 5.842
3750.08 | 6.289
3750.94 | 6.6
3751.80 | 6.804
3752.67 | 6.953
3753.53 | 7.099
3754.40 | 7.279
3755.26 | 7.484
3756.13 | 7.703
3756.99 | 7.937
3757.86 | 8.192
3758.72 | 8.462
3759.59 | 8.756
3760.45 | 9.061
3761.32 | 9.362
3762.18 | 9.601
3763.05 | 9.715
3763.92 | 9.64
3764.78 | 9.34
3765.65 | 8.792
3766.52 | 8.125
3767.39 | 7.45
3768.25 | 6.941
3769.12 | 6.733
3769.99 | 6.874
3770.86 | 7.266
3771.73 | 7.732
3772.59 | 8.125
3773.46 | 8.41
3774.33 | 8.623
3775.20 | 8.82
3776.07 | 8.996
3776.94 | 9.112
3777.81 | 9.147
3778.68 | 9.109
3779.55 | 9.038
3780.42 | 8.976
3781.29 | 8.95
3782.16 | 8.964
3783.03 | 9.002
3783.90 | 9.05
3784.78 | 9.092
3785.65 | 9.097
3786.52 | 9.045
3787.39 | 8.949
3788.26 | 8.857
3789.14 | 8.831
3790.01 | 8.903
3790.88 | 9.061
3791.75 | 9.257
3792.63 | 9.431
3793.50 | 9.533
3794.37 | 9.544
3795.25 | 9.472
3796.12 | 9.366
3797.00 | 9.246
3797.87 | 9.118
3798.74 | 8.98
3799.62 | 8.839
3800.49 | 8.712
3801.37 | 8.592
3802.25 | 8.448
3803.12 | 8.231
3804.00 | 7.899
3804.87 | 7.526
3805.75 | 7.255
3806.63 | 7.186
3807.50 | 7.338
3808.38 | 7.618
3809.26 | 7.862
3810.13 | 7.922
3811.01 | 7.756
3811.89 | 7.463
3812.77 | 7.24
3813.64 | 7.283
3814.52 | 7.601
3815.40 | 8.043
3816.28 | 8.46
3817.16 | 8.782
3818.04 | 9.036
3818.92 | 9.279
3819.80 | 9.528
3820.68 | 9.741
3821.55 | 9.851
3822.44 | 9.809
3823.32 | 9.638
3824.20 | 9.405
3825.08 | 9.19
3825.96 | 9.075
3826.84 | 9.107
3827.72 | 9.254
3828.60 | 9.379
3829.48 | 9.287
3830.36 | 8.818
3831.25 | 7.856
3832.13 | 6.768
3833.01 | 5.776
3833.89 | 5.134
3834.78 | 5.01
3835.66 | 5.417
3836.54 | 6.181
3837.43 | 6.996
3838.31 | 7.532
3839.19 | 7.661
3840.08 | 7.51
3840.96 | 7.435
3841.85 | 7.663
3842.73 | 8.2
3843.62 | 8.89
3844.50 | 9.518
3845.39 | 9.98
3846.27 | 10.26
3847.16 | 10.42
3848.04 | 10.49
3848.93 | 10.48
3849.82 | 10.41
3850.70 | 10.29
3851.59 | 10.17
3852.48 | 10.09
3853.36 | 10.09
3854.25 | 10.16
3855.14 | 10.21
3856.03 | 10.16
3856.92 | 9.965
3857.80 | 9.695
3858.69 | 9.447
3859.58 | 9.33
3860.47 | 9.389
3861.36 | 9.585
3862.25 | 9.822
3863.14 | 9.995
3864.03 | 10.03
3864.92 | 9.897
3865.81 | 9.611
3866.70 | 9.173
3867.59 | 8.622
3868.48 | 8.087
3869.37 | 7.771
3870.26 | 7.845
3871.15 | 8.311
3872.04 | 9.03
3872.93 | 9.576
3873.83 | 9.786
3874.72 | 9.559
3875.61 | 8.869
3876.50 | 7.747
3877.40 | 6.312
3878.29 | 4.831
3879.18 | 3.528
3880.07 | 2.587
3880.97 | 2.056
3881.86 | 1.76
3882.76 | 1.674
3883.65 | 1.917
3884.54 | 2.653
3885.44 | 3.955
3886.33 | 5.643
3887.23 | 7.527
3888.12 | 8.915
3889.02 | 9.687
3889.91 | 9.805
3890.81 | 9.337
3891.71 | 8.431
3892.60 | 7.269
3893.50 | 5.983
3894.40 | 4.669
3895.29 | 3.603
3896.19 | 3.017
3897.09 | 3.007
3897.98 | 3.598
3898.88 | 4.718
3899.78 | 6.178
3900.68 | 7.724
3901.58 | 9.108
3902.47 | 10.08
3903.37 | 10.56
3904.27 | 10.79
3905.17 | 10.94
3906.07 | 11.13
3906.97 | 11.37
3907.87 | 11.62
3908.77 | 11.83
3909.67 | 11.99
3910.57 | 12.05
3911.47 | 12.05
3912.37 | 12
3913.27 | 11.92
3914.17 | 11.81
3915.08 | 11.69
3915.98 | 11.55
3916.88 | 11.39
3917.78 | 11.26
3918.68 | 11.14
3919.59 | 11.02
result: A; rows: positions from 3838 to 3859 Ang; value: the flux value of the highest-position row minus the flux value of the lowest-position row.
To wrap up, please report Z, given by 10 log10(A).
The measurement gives 2.8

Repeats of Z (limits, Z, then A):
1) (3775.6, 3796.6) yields -4.3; 0.4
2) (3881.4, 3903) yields 9.2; 8.3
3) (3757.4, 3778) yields -0.2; 1.0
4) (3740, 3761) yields 5.7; 3.8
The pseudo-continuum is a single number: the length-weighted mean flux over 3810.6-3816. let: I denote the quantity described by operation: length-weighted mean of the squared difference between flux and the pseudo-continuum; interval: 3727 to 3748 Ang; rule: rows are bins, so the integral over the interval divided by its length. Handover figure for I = 6.3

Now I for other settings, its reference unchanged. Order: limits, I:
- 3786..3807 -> 1.8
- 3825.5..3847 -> 2.5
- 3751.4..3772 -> 1.2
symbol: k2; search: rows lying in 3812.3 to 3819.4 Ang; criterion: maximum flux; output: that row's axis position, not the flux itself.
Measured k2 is 3818.92 Ang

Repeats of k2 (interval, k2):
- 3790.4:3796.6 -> 3794.37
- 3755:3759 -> 3758.72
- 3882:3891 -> 3889.91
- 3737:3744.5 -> 3737.15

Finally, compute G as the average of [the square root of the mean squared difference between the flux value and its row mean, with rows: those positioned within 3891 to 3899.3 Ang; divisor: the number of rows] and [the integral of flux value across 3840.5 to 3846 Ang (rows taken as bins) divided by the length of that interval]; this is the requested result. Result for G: 5.24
